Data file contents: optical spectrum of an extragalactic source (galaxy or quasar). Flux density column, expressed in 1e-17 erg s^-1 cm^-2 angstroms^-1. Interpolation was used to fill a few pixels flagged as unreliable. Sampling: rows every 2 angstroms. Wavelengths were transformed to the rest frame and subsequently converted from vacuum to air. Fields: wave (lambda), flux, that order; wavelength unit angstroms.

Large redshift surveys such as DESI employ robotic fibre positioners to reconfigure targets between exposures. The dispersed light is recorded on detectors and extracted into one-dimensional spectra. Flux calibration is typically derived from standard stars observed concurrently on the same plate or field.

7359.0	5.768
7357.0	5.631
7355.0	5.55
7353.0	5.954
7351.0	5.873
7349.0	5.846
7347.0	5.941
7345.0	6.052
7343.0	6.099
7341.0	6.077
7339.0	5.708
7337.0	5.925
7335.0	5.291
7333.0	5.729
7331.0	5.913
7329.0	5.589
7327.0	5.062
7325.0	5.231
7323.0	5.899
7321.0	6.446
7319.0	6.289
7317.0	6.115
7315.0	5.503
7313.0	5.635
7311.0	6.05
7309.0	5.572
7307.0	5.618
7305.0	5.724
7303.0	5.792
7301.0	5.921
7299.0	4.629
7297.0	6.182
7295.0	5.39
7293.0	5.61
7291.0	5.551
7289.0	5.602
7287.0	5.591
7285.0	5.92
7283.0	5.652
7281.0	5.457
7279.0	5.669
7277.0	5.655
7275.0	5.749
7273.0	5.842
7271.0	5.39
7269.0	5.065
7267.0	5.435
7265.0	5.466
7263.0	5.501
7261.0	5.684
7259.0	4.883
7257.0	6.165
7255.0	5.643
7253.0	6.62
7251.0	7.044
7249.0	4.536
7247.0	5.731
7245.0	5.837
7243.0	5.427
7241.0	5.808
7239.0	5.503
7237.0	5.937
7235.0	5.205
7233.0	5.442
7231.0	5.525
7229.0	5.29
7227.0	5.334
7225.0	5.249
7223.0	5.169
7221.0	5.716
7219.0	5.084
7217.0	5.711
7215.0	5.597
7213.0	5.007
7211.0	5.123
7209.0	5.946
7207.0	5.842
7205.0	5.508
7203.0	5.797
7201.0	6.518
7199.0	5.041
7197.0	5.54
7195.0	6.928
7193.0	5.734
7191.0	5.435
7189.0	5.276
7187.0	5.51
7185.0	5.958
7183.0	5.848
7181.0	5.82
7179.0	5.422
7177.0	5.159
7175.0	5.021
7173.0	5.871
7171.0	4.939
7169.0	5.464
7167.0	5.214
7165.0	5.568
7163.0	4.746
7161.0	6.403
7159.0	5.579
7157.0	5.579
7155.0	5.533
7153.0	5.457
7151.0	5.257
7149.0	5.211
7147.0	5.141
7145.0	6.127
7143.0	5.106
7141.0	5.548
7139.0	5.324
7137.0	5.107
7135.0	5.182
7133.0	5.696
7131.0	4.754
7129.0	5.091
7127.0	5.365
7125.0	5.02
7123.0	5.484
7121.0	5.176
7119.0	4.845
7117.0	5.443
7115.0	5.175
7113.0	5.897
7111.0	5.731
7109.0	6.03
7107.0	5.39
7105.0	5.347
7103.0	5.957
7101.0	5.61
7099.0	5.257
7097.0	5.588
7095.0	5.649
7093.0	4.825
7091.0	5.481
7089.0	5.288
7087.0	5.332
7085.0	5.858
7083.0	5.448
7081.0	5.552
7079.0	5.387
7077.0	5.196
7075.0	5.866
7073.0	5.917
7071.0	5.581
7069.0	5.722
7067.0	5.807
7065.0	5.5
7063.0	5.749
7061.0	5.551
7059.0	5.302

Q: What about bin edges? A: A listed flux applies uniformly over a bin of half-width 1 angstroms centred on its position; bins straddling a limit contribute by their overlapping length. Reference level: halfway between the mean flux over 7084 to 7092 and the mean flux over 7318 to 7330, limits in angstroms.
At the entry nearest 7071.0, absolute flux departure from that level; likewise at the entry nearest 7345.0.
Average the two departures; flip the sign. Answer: -0.24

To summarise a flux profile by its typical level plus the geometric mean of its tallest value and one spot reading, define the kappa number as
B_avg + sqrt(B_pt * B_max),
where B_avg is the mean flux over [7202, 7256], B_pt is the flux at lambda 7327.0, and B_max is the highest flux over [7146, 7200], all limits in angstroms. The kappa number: 11.5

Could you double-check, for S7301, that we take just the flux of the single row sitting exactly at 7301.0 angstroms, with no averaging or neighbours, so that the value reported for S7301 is 5.921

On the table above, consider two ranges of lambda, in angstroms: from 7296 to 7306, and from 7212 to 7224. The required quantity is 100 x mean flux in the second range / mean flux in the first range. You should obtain 95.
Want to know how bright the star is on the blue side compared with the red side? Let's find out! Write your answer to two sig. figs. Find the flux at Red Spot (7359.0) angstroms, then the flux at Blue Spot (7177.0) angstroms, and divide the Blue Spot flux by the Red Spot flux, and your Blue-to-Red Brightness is 0.89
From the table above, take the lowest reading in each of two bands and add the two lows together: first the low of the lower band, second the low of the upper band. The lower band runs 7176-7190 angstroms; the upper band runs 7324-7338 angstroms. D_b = 10.2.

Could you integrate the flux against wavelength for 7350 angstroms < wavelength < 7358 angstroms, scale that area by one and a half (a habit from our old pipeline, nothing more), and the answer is 69.0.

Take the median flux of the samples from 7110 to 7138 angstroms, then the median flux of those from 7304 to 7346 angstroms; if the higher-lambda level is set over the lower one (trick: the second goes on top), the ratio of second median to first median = 1.11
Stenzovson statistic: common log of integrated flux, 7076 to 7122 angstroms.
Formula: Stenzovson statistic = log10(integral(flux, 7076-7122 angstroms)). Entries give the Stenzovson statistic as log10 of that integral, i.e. 2.40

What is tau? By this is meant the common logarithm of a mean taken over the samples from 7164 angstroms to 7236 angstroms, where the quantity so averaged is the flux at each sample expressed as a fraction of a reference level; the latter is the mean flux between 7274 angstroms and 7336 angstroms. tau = -0.012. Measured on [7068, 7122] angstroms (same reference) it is -0.014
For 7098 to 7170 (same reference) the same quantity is -0.021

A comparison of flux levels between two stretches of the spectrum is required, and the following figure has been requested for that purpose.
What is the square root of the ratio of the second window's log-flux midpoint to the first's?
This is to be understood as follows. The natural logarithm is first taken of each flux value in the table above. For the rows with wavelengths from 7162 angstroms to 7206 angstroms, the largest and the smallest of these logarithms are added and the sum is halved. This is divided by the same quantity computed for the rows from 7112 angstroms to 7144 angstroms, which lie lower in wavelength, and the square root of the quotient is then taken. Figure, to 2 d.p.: 1.02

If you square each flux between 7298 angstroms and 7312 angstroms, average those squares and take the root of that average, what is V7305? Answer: 5.63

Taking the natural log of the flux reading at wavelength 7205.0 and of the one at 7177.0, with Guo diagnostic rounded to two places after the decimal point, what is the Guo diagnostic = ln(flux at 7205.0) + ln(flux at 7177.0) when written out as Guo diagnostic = 3.35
